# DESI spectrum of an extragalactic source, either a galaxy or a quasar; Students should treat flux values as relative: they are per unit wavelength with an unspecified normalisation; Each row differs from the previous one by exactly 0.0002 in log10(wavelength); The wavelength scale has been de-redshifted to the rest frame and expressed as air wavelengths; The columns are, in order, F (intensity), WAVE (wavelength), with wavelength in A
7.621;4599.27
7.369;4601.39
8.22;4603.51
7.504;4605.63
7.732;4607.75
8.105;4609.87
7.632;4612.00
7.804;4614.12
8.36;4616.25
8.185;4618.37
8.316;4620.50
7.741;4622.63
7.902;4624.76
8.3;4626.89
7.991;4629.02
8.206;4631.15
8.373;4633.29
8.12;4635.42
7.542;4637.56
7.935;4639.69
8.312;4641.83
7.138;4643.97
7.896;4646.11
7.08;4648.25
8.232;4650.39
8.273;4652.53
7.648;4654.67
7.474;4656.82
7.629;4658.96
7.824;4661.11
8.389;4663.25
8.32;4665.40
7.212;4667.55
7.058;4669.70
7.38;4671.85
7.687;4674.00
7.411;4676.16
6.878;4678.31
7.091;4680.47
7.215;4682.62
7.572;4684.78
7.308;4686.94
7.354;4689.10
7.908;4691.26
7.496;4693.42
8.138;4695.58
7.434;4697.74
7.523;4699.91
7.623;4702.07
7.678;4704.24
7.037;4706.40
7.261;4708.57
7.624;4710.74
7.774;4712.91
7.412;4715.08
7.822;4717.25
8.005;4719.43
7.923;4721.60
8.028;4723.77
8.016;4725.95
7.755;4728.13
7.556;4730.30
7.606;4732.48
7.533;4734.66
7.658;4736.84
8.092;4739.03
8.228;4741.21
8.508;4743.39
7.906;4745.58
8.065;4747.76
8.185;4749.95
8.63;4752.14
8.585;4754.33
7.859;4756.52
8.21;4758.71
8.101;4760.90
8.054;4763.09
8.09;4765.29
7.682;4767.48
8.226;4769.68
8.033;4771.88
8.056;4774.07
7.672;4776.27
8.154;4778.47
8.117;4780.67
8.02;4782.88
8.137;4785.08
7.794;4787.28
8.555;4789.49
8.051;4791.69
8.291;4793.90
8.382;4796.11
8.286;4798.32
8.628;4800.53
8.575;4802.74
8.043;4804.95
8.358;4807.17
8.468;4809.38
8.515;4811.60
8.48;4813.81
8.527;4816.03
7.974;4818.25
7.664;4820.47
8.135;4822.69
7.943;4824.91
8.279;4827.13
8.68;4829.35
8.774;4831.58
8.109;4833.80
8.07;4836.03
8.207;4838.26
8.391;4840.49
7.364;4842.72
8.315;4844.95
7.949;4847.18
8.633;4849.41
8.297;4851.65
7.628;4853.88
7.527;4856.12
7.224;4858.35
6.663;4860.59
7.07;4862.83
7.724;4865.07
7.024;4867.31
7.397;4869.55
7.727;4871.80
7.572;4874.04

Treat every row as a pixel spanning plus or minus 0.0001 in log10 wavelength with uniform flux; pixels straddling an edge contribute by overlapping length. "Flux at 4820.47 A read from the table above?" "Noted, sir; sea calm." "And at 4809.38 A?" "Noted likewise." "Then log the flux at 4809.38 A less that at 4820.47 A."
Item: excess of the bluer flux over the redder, 0.8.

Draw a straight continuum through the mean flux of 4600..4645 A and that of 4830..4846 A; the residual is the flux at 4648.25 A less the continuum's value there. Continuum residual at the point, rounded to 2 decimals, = -0.89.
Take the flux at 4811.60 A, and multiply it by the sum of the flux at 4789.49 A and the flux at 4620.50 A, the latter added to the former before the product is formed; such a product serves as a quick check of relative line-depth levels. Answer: 144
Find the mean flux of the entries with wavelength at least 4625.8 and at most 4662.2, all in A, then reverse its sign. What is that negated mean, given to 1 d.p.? -7.9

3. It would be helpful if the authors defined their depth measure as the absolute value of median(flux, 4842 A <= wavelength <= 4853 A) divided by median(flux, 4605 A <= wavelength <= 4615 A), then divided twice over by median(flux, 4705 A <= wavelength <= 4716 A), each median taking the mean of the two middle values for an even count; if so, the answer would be 0.020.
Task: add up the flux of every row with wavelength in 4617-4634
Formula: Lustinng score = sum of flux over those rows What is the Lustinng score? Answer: 65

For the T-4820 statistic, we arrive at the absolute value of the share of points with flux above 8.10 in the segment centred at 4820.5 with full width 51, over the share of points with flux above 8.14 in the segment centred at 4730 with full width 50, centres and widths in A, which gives 3.4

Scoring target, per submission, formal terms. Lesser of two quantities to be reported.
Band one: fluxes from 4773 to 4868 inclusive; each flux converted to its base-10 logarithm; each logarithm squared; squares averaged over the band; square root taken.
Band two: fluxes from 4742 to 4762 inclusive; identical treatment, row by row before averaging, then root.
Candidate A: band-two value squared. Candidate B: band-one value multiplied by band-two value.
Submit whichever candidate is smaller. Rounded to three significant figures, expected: 0.829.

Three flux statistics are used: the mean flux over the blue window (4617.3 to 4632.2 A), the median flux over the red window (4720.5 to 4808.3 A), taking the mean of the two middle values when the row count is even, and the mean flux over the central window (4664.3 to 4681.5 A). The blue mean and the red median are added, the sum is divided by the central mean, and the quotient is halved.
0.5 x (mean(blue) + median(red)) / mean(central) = 1.10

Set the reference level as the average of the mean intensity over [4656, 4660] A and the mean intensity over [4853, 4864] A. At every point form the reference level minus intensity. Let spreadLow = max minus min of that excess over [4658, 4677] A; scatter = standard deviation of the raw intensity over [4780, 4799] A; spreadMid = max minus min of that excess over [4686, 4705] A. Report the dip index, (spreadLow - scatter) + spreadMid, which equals 1.9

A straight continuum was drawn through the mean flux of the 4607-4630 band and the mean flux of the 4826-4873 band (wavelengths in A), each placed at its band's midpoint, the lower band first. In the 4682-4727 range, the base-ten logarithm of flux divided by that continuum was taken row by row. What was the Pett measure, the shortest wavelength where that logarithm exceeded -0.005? 4691.26 A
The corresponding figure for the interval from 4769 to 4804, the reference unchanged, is 4769.68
